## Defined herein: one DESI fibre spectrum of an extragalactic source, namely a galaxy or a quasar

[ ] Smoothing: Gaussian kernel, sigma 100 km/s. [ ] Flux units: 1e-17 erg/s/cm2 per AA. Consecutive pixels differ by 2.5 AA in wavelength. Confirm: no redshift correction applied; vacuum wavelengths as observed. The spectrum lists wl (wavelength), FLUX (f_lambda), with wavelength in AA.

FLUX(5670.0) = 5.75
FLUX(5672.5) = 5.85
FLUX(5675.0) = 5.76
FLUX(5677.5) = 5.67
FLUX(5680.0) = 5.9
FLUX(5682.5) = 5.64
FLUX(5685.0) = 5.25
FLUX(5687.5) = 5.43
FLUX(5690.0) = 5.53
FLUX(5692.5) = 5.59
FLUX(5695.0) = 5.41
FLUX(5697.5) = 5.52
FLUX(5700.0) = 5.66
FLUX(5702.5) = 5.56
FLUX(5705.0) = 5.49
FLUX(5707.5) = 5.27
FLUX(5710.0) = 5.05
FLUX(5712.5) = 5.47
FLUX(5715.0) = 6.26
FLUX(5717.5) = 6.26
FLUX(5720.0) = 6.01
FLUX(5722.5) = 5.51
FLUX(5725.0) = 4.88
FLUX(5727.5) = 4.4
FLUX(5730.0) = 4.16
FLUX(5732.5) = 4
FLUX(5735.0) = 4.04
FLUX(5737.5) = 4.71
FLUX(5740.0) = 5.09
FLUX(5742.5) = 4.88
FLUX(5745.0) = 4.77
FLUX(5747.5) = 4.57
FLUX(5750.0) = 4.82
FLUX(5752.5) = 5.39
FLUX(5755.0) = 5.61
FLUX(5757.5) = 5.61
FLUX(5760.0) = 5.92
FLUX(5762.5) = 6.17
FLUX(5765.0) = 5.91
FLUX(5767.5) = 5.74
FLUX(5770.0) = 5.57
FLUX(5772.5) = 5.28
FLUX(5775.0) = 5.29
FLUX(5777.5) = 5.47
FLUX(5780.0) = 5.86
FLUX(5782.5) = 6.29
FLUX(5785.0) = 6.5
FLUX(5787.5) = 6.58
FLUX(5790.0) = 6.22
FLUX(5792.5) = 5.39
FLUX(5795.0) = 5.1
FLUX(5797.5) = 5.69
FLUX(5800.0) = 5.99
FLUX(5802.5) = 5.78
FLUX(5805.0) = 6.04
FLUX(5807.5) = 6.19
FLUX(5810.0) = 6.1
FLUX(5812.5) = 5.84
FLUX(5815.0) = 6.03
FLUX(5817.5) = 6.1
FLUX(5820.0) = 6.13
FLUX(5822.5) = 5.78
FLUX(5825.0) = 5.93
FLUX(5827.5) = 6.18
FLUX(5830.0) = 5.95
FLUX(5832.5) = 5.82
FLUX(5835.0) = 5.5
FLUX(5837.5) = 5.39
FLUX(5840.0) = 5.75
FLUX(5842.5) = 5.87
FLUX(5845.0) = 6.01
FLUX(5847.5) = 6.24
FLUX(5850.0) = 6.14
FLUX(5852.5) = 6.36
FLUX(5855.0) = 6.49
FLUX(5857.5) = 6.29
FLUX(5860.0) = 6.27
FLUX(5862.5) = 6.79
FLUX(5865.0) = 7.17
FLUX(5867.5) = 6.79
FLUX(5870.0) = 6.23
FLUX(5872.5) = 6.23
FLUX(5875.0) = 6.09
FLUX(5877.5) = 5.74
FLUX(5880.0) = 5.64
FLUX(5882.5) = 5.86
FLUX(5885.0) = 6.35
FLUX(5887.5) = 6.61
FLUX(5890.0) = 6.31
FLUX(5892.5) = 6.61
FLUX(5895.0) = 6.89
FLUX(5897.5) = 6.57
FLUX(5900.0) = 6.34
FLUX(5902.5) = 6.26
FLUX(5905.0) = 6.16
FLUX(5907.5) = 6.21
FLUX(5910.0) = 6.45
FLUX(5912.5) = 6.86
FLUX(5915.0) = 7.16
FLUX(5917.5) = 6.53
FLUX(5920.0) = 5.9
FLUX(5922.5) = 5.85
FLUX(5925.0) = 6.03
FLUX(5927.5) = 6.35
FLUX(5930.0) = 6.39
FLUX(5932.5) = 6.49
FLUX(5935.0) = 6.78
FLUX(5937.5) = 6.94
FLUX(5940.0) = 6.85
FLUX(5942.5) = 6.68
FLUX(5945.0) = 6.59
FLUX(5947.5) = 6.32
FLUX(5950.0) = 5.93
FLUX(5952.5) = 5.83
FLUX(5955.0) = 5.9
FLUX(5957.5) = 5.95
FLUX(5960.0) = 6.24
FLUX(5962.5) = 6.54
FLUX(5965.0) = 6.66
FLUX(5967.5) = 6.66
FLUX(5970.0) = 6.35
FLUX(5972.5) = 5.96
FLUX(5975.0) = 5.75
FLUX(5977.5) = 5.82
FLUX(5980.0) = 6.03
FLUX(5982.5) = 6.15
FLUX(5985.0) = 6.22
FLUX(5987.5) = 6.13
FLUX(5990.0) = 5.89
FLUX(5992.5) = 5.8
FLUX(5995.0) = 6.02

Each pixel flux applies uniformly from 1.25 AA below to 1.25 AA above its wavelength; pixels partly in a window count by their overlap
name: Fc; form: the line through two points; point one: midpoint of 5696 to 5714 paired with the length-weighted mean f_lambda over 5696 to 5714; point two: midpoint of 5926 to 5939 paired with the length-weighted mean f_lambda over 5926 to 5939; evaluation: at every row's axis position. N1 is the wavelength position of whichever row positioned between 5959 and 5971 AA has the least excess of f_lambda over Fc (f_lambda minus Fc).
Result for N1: 5960.0 AA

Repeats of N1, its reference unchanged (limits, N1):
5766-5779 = 5775.0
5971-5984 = 5975.0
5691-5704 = 5695.0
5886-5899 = 5890.0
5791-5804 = 5795.0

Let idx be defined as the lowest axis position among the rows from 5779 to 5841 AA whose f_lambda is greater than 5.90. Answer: 5782.5 AA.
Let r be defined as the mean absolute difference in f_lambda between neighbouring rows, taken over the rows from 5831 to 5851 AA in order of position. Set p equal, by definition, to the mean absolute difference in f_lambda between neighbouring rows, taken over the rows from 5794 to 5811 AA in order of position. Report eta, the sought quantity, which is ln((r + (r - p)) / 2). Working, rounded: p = 0.27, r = 0.20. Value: -2.8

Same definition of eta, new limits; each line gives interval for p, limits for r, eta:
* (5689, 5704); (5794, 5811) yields -1.6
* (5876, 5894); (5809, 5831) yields -3.0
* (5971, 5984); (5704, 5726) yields -1.2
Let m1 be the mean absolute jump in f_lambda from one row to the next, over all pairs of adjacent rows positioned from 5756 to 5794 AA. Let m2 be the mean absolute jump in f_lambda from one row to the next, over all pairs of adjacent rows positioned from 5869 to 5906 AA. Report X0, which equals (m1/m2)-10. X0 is -8.76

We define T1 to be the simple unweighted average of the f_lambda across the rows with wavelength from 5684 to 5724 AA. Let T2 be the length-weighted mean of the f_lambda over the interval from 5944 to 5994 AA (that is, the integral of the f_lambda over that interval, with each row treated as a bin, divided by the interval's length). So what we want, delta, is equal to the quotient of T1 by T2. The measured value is 0.91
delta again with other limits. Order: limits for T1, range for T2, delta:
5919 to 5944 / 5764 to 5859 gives 1.09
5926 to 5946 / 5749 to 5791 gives 1.15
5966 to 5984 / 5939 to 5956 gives 0.97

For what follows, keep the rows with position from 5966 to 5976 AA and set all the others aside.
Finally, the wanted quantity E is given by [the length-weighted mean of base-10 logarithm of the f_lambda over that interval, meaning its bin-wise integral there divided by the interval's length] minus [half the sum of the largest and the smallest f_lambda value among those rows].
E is -5.4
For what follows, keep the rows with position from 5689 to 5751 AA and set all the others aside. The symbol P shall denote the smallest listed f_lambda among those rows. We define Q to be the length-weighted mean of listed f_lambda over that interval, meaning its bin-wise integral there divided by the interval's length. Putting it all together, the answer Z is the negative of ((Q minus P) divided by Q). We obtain -0.22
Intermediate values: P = 4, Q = 5.16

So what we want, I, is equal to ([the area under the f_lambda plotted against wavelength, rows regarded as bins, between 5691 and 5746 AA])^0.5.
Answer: 16.9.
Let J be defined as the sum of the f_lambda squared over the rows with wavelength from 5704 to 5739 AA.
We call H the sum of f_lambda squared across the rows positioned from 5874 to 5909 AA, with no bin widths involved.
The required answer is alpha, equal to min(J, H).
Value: 373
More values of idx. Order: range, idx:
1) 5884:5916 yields 5885.0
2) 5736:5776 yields 5760.0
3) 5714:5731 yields 5715.0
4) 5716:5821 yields 5717.5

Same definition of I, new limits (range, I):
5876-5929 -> 18.3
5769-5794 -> 12.1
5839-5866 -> 13.0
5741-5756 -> 8.7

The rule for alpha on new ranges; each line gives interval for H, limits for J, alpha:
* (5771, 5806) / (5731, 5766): 371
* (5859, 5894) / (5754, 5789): 480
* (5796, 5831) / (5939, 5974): 501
